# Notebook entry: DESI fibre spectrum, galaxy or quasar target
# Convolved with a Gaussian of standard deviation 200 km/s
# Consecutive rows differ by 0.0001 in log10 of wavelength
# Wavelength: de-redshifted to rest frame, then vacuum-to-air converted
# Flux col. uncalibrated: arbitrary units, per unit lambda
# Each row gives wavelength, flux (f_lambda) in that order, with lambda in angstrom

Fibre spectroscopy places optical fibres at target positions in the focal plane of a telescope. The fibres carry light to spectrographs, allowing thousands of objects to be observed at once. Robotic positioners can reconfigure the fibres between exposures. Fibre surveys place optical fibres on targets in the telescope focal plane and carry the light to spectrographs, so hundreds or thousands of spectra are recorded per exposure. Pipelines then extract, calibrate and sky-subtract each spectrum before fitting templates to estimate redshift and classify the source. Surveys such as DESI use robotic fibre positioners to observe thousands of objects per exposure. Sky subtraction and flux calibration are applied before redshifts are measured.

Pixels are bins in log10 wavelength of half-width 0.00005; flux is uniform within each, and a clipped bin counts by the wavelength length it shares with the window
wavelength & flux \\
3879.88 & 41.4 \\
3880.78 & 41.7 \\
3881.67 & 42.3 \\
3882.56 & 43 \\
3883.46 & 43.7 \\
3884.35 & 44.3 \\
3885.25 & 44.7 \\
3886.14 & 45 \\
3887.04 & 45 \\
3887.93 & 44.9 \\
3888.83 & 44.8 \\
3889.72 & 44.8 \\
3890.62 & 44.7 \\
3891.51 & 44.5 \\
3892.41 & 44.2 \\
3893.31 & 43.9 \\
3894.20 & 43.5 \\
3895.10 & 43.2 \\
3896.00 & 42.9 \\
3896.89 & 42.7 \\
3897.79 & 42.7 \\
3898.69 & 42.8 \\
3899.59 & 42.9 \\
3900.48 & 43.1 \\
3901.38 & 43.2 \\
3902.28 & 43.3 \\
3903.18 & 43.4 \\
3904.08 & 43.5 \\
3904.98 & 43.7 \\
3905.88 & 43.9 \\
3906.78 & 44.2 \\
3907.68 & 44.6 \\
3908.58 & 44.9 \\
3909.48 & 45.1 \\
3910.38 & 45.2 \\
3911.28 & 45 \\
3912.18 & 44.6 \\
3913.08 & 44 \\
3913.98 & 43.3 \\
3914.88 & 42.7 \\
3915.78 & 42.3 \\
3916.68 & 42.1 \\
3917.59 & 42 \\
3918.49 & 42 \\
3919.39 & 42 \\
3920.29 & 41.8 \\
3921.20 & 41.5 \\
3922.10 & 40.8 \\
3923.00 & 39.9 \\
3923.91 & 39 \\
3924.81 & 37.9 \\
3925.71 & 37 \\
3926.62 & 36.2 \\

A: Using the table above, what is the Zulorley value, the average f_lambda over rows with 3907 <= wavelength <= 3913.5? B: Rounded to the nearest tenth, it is 44.8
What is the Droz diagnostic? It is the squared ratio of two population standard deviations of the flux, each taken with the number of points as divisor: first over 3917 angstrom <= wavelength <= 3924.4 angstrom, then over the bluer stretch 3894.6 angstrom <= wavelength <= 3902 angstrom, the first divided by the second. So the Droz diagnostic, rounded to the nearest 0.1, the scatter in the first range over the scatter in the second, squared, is 30.2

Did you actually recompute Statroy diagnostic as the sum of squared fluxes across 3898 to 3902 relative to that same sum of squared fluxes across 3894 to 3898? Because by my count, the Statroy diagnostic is 0.80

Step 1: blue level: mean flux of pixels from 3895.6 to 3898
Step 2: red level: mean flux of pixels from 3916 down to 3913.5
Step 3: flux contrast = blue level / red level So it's 1.00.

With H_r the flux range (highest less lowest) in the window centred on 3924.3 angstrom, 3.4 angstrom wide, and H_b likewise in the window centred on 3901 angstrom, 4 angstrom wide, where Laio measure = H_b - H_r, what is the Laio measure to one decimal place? -2.5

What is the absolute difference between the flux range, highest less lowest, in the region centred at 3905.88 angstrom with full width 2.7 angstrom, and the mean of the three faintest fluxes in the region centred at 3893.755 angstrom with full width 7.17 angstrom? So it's 42.4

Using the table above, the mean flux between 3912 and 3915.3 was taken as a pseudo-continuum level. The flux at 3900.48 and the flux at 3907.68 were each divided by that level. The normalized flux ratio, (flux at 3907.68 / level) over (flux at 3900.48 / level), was 1.035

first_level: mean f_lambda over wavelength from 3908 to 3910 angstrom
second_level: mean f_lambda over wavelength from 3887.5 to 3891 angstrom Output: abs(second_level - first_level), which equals 0.2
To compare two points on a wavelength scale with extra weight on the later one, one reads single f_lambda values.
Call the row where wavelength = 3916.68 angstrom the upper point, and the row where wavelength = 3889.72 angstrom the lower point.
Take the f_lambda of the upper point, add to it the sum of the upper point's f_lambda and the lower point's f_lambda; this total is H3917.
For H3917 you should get 129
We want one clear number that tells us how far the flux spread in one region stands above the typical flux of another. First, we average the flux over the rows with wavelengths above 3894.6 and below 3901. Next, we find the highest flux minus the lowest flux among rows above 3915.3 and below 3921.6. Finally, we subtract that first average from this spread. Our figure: -42.1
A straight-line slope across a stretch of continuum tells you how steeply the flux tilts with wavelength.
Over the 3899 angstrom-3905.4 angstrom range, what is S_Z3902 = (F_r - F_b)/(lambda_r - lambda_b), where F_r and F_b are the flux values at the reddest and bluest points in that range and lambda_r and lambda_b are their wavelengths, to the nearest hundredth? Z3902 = 0.15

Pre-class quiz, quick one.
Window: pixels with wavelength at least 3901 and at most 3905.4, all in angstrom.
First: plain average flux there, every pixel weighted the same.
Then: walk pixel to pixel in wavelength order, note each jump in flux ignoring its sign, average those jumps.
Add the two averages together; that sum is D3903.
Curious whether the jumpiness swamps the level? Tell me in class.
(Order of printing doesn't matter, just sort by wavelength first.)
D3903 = 43.5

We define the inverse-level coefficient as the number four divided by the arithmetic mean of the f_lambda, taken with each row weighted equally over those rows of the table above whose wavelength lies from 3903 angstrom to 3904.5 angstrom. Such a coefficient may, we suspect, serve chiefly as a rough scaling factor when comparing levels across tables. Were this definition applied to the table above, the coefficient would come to 0.092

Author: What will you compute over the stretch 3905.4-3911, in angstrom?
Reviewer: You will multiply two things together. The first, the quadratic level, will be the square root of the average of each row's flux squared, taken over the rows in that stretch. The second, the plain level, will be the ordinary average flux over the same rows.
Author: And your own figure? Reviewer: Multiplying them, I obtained 1994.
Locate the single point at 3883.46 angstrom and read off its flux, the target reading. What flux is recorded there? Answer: 43.7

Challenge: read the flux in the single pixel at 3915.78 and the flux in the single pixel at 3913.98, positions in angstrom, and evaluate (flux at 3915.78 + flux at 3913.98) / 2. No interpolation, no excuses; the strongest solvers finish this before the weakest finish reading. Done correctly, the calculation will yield 42.8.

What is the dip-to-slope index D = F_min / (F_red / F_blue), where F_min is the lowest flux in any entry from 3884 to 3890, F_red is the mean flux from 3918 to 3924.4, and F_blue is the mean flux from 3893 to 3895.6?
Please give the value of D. 47.0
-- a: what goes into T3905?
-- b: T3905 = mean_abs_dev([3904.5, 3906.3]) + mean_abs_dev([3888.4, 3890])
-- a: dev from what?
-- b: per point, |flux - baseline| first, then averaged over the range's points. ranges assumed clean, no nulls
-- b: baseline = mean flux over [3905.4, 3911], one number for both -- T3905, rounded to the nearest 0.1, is 1.0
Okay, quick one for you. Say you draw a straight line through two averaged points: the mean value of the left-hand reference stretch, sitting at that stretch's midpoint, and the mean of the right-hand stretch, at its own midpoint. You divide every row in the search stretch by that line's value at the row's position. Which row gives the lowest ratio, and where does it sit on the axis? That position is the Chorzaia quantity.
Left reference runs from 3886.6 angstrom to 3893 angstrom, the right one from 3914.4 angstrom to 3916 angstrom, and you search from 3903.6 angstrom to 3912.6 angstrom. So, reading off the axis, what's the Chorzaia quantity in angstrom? 3904.08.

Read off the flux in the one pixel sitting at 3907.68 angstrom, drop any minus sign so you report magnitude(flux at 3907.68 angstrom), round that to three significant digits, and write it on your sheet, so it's 44.6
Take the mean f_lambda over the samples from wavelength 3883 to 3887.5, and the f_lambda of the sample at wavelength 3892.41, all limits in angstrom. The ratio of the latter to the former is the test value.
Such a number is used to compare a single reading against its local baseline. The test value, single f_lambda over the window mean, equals 0.99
